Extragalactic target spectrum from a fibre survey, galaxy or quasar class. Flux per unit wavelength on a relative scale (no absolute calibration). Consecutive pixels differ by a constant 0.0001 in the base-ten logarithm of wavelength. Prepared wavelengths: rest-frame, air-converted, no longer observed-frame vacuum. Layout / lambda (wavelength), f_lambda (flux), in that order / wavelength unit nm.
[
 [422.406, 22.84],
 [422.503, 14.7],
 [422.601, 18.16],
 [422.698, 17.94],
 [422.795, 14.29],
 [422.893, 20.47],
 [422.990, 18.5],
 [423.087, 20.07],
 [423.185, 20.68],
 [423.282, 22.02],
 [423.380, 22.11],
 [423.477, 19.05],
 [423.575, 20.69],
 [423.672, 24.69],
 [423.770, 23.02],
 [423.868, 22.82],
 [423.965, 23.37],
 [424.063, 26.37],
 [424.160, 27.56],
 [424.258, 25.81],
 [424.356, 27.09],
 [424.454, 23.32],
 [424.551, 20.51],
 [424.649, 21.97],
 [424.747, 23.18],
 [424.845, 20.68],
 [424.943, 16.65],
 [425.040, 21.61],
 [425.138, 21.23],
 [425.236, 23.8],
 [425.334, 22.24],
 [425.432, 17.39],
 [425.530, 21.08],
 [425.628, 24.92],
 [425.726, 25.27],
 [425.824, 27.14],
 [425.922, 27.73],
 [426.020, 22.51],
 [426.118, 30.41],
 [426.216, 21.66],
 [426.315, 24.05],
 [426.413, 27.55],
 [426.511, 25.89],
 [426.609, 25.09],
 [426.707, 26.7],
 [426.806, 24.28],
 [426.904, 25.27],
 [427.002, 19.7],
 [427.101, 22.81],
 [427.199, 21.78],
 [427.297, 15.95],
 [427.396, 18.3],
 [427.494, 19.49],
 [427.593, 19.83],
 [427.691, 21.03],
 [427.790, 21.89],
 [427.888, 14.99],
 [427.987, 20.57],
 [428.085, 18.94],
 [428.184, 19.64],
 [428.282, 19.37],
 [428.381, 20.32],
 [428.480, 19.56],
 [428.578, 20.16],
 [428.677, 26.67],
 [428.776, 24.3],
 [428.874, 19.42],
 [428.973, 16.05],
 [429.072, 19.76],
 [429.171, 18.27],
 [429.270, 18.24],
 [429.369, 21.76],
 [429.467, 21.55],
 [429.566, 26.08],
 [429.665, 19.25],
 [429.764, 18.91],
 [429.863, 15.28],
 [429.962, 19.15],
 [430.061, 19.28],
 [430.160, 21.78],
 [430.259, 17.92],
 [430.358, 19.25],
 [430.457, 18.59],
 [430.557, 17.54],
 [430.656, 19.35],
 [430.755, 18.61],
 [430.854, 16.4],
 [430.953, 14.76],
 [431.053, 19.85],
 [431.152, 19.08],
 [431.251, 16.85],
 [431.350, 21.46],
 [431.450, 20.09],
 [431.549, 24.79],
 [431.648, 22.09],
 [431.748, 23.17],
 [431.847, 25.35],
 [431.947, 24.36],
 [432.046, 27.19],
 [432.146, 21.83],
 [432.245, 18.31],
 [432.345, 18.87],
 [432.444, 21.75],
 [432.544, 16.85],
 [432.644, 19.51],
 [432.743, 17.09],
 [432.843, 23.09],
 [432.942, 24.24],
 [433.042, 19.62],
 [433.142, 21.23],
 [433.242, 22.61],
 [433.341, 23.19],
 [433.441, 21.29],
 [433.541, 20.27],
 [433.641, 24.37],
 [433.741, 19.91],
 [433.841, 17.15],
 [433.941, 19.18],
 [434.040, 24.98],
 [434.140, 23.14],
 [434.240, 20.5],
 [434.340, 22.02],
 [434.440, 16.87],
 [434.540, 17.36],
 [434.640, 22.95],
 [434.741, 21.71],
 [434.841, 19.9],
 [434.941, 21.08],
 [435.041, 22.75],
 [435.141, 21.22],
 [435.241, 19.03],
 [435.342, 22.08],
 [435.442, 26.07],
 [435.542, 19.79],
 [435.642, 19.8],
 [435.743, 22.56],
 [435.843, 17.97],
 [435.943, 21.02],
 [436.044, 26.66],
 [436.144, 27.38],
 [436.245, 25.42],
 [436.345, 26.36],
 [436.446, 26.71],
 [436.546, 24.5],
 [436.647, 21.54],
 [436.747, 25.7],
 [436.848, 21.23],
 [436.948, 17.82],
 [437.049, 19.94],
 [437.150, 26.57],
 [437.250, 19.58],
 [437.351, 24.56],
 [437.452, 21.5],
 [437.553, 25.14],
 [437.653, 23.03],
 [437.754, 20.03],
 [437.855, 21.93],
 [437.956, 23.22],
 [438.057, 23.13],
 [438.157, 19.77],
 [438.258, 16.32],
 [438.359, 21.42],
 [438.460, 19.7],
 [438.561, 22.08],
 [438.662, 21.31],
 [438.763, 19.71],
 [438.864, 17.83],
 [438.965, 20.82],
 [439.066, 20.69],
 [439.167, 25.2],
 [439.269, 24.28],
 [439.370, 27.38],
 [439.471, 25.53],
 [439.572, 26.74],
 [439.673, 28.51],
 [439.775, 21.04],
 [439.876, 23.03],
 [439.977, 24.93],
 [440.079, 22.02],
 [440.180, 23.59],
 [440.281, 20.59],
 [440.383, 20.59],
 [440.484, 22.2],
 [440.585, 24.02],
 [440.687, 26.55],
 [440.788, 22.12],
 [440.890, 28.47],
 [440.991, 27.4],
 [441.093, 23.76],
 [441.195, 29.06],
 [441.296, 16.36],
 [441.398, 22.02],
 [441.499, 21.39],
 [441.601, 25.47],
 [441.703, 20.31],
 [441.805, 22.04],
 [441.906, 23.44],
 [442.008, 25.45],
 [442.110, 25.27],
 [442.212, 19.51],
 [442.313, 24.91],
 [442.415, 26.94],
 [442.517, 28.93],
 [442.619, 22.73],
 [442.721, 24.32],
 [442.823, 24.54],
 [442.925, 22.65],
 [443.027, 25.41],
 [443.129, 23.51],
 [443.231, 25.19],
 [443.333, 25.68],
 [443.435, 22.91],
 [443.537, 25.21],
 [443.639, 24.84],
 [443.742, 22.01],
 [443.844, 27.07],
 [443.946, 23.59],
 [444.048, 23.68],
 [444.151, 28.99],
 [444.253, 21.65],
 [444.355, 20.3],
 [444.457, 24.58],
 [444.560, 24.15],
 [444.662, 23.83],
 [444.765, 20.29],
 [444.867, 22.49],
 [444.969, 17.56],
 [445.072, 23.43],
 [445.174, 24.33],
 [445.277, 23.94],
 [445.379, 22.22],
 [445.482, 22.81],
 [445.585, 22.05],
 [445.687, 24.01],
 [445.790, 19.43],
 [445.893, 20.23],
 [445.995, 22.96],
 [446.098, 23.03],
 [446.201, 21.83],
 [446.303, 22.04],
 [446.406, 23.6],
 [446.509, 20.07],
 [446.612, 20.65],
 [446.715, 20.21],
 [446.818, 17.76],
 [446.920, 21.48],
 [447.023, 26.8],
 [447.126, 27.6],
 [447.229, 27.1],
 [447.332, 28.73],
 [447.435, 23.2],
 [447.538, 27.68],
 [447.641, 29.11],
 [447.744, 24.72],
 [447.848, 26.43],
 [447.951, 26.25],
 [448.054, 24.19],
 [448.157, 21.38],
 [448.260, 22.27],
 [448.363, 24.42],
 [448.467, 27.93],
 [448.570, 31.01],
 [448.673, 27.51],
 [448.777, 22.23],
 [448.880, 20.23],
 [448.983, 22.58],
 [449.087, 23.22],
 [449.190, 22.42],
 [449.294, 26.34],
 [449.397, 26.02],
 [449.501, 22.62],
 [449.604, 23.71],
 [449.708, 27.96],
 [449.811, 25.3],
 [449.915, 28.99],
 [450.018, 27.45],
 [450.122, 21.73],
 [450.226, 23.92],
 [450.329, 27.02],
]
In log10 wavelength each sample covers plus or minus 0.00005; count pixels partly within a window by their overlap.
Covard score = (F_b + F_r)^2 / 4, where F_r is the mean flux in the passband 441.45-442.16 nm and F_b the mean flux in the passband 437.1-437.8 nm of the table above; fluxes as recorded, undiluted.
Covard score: 535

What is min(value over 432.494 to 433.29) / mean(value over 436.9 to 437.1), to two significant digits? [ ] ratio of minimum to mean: 0.89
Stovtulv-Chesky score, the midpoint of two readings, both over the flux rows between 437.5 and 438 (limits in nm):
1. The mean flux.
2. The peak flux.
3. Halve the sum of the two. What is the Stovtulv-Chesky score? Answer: 23.9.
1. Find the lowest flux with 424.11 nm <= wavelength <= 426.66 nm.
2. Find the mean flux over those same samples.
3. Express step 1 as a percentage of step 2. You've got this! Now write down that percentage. 70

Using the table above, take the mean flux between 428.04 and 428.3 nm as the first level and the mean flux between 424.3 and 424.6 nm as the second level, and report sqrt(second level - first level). 2.1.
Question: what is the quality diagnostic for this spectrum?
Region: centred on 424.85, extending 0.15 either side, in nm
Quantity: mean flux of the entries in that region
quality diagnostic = 20.2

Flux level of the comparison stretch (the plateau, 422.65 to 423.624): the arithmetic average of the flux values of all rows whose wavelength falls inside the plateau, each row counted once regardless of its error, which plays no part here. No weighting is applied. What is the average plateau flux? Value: 19.6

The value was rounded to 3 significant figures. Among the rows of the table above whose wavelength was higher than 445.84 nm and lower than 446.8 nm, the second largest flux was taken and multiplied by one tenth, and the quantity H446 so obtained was 2.30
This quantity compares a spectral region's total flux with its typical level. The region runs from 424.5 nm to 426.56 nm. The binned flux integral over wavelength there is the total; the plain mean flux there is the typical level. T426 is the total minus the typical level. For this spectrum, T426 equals 25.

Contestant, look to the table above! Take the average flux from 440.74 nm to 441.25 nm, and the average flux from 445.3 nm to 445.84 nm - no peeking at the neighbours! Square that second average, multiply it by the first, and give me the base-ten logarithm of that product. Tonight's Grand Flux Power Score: 4.11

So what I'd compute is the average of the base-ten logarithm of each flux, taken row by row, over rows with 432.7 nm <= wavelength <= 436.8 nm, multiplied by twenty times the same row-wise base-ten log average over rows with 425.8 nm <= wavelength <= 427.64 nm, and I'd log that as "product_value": 36.5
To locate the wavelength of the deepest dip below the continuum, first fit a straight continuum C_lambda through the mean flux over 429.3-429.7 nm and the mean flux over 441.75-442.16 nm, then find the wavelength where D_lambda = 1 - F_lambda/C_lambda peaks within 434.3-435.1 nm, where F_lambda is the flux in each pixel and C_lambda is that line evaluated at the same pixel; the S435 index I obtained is 434.440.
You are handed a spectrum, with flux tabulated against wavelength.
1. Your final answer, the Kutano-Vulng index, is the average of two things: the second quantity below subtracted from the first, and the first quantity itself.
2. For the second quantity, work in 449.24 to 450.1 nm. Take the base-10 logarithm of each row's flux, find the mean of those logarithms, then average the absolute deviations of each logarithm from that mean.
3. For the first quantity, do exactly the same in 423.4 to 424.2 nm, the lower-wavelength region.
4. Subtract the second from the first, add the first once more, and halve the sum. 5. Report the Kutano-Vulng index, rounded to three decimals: 0.024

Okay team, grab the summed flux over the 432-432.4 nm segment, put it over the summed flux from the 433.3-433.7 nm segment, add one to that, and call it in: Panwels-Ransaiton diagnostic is 1.97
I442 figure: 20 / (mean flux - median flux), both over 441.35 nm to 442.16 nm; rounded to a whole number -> 46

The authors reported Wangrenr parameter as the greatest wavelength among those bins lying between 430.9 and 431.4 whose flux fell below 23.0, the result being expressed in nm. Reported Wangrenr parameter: 431.350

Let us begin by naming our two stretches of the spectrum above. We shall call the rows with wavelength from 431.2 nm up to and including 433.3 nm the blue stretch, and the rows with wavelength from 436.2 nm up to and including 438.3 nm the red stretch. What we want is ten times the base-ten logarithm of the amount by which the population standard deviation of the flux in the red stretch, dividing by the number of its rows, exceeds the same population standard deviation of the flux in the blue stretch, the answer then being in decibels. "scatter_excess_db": -12.5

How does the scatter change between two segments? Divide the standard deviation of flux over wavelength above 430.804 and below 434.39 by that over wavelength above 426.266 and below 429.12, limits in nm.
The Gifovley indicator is 0.87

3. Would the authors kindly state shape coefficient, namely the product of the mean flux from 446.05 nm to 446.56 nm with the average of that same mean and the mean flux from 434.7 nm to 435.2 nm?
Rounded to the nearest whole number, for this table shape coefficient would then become 480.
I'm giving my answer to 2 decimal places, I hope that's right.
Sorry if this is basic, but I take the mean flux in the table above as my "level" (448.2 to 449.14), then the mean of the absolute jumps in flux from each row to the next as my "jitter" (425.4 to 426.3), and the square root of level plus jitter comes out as 5.35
